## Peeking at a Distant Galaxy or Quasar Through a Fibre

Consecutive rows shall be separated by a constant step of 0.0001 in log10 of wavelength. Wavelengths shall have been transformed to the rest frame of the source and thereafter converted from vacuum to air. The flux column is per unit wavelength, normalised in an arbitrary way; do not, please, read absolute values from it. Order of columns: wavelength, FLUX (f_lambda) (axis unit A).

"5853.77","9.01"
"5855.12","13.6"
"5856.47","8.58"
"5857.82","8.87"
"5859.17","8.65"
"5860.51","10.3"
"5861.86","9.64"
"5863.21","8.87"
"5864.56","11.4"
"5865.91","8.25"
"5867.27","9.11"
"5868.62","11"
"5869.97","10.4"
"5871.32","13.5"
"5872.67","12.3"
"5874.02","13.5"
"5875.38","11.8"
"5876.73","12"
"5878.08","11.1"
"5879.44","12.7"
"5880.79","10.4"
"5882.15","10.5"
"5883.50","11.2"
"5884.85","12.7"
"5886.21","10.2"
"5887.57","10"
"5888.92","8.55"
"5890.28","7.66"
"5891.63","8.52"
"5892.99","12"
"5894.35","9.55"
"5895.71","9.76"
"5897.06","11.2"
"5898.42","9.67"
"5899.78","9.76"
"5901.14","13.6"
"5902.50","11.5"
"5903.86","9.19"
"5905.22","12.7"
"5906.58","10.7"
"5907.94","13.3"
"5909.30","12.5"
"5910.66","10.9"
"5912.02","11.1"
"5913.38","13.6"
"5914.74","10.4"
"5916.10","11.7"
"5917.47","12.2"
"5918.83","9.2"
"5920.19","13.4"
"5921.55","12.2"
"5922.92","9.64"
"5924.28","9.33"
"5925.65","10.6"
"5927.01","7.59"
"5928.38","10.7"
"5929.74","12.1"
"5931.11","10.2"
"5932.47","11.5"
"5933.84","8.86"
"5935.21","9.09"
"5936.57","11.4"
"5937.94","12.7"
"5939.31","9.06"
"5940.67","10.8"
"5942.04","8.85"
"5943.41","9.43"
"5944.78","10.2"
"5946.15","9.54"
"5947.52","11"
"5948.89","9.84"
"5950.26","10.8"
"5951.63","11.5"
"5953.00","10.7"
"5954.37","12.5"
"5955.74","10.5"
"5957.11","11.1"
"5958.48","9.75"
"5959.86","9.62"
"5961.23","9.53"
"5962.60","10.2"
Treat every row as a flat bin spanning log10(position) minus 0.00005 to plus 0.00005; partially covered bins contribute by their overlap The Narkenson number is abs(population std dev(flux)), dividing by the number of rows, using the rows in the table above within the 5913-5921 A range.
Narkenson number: 1.56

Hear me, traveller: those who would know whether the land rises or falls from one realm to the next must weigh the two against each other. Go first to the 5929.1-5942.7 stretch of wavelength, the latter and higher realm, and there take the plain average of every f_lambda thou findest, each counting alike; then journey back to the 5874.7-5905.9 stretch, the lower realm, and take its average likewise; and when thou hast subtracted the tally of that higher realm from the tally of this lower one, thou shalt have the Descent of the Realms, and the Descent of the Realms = 0.3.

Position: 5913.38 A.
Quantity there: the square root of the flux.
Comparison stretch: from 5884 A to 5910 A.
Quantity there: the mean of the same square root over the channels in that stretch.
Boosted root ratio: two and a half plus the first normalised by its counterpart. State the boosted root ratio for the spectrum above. 3.63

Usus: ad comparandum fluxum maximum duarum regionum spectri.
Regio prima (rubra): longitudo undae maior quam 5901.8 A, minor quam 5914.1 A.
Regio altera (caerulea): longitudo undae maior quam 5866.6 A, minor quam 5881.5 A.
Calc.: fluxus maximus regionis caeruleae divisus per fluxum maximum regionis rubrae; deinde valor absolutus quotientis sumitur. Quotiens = 0.99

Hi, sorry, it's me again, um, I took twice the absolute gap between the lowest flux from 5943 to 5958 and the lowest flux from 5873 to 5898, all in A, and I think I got 3.5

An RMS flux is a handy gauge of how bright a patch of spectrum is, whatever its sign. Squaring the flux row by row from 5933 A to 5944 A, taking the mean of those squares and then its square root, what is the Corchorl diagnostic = 10.1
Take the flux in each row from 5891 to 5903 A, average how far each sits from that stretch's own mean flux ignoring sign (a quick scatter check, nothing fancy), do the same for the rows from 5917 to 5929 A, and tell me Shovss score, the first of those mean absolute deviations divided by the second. 0.91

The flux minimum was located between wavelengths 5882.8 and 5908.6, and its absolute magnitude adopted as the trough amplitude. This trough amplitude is 7.7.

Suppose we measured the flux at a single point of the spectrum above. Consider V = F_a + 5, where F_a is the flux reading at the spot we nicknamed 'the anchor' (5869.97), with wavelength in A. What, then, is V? 15.4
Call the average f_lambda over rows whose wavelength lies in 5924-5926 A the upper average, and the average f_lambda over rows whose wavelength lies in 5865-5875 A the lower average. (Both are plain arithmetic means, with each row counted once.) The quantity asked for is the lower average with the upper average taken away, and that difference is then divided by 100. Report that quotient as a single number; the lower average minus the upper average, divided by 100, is 0.012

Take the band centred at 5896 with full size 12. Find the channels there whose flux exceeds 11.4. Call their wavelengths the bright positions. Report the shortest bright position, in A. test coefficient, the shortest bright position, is 5892.99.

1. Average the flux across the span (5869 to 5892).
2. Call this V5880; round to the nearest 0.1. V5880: 11.0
